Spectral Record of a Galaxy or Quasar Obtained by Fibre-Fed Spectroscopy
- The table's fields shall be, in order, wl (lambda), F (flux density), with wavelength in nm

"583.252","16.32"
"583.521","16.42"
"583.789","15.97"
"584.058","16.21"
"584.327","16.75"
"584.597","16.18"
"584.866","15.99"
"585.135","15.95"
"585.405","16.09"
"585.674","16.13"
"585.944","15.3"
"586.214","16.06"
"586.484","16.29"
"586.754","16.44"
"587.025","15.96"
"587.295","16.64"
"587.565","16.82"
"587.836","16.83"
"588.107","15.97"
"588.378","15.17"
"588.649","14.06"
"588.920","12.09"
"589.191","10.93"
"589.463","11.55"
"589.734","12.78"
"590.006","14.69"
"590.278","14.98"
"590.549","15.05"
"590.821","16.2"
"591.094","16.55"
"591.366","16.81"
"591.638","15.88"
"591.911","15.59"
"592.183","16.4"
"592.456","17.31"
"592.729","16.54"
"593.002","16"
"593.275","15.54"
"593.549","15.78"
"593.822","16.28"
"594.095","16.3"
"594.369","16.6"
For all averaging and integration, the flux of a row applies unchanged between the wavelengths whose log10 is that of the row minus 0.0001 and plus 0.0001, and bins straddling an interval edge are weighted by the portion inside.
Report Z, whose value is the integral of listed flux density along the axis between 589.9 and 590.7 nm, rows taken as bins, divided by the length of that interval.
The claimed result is 15.0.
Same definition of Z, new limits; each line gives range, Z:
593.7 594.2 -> 16.3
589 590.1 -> 12.4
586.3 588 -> 16.5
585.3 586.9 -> 16.0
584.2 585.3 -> 16.2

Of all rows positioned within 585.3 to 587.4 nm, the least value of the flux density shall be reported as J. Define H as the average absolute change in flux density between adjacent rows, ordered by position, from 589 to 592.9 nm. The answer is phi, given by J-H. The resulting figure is 14.6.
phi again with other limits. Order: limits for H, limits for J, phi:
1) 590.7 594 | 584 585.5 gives 15.4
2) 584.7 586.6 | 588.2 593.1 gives 10.6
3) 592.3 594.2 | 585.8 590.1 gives 10.5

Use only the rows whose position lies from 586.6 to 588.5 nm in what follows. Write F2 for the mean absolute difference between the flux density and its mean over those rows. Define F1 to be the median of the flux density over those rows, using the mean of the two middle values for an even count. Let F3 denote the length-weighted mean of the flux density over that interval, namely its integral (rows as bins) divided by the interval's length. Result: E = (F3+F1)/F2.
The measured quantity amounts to 68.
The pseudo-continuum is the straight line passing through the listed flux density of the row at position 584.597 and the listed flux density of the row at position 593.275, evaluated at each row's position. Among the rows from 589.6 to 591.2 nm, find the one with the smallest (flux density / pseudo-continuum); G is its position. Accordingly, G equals 589.734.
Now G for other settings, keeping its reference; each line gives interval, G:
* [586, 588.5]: 588.378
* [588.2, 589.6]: 589.191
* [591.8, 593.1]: 591.911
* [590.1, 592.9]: 590.278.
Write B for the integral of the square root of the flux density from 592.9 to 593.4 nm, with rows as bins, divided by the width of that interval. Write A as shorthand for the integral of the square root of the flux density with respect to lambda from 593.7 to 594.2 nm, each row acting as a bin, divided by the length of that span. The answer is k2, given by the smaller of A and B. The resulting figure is 3.97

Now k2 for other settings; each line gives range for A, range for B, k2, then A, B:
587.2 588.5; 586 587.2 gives 4.02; 4.034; 4.02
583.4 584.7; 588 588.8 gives 3.87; 4.038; 3.87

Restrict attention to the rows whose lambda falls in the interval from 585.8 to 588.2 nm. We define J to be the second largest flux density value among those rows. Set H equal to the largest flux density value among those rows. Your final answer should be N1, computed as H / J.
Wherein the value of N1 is 1.001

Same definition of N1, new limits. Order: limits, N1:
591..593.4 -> 1.030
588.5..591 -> 1.076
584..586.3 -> 1.033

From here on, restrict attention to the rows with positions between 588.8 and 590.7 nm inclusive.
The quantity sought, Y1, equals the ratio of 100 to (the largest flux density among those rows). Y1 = 6.64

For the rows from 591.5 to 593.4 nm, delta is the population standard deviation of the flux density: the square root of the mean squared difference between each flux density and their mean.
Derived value 0.6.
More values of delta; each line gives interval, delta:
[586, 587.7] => 0.3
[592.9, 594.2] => 0.3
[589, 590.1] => 1.4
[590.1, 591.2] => 0.7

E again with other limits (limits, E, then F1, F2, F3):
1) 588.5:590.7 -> 19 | 13.4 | 1.4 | 13.3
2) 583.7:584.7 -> 137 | 16.2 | 0.2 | 16.3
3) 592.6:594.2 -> 107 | 16.1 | 0.3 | 16.1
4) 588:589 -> 23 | 14.6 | 1.2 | 14.4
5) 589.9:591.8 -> 44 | 15.9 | 0.7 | 15.8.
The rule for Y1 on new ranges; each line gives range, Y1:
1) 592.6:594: 6.05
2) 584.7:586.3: 6.20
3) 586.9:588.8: 5.94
